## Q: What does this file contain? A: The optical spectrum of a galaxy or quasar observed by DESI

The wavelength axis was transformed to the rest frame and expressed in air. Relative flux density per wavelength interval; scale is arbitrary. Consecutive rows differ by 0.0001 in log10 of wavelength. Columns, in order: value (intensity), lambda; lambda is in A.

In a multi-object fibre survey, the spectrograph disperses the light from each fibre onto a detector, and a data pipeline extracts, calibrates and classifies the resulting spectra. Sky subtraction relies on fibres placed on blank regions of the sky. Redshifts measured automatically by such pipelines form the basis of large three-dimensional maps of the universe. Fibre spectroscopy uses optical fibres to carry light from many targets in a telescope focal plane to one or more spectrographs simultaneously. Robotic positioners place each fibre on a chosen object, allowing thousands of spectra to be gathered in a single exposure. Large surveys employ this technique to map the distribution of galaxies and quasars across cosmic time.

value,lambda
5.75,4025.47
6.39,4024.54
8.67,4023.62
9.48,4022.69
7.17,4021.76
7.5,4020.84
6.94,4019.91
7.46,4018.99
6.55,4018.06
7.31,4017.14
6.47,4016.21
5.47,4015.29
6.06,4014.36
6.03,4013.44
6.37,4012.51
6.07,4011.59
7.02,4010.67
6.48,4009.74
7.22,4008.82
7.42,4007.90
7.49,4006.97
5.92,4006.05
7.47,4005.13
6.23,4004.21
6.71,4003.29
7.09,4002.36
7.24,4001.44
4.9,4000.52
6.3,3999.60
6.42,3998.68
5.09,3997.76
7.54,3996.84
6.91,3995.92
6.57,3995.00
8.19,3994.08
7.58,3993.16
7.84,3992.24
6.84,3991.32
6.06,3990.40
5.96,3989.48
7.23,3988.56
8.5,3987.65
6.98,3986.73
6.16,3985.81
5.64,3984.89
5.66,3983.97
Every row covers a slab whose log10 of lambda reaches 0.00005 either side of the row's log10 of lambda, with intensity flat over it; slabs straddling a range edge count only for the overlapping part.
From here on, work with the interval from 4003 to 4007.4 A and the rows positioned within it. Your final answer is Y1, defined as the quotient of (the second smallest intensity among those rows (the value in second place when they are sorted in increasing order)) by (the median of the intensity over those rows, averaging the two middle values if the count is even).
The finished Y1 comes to 0.928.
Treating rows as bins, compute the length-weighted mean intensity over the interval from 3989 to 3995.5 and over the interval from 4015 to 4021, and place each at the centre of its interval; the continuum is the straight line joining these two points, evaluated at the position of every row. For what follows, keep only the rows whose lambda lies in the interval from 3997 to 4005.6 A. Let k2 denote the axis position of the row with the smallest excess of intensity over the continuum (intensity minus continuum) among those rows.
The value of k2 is 4000.52 A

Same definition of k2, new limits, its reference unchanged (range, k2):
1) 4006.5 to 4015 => 4013.44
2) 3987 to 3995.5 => 3989.48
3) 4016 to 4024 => 4016.21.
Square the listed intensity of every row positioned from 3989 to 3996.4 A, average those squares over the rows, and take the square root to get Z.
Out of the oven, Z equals 7.0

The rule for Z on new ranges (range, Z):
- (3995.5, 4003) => 6.5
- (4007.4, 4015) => 6.6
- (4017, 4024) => 7.7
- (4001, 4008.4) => 7.0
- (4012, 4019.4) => 6.5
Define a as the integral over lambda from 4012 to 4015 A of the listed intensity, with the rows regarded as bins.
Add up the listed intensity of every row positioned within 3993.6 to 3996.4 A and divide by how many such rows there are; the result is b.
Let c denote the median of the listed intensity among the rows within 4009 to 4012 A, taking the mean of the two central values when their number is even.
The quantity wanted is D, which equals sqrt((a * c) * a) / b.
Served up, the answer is 6.5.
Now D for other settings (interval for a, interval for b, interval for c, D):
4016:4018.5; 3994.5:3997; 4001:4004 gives 6.5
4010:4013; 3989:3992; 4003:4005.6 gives 8.0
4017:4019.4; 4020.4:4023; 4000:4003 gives 5.6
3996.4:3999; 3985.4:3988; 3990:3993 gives 6.0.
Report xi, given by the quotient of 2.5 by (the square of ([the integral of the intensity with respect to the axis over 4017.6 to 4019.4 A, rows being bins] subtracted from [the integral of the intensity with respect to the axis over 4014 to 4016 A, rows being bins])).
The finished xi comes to 3.1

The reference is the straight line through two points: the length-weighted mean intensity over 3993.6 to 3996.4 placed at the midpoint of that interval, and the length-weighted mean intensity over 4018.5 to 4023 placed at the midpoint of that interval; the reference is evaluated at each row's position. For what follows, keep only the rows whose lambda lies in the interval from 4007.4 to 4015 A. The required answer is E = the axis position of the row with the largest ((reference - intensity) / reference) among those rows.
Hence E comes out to 4013.44 A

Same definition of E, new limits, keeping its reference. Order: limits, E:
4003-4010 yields 4006.05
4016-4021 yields 4016.21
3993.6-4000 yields 3997.76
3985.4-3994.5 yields 3989.48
